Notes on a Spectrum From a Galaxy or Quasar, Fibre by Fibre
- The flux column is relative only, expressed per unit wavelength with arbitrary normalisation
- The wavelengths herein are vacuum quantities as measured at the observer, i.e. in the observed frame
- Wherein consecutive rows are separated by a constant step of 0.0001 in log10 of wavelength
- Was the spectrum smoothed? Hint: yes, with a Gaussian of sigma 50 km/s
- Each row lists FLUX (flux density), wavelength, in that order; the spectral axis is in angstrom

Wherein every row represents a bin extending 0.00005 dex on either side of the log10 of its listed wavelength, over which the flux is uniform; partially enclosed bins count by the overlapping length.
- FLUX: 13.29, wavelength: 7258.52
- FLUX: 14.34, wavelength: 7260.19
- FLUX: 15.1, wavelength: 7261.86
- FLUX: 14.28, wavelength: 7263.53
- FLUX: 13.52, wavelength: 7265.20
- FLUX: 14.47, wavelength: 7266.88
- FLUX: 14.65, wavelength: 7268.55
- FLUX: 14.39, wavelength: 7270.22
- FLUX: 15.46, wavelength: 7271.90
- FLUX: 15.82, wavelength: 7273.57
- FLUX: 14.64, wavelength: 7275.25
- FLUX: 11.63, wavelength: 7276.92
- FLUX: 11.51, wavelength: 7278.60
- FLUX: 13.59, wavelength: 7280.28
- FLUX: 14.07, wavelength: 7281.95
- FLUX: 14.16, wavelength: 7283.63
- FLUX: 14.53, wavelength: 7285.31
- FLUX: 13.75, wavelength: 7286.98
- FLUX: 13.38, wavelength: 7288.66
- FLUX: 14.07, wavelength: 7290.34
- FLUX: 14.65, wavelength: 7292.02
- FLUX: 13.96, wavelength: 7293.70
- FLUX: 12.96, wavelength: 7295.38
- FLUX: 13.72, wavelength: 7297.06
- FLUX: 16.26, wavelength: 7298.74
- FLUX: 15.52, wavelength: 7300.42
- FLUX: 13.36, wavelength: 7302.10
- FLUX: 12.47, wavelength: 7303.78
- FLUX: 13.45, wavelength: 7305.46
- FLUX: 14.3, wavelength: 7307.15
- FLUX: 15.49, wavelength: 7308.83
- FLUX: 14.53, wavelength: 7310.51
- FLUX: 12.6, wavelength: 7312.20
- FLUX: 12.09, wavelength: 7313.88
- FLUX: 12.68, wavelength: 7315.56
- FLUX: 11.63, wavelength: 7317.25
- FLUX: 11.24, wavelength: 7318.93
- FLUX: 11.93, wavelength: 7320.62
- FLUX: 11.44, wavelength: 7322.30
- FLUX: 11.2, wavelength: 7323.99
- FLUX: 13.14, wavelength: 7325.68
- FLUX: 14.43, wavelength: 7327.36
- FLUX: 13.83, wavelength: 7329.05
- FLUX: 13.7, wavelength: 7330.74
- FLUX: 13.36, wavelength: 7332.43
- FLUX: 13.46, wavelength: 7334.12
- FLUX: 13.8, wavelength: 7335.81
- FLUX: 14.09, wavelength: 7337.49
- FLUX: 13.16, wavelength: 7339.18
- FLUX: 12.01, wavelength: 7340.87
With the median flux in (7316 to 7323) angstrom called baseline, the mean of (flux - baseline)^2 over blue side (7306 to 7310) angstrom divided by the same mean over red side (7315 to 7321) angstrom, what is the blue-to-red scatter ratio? 30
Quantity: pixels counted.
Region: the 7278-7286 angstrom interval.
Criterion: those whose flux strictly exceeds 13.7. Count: 3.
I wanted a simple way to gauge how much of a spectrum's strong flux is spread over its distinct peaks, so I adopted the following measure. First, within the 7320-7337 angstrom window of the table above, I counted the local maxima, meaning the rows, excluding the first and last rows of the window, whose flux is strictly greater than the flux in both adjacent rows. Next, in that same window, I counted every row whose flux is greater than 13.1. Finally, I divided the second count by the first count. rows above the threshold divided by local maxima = 7.0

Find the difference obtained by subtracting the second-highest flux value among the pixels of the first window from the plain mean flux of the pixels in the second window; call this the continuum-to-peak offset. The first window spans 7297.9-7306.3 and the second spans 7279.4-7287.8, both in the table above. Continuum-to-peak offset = -1.5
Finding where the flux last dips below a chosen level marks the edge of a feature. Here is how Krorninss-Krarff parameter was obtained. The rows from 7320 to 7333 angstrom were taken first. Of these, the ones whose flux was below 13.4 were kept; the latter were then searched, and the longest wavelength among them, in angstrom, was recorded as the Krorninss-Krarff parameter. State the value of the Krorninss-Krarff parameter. 7332.43 angstrom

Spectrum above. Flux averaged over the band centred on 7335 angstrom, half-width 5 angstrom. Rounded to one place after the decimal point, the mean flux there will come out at 13.6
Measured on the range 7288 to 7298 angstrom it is 13.8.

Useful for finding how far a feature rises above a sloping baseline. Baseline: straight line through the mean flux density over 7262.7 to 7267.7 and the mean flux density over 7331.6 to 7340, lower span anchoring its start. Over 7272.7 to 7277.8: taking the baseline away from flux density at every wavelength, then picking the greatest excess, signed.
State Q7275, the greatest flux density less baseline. 1.8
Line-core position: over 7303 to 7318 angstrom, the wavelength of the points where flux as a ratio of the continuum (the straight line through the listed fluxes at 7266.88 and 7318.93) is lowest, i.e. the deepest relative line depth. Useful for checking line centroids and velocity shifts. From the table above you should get 7303.78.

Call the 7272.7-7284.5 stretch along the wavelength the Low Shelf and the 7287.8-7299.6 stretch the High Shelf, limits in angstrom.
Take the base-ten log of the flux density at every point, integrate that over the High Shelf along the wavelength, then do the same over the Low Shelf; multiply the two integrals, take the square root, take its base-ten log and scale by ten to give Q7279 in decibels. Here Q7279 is 11.3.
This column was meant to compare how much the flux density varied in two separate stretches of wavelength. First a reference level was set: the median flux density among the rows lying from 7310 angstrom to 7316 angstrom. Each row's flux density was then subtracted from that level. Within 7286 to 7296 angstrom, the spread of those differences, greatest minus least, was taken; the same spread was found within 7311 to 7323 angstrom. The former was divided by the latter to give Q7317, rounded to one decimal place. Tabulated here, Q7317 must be 1.2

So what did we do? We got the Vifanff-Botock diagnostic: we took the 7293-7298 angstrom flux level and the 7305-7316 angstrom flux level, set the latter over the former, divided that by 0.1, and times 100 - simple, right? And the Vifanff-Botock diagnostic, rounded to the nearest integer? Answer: 1003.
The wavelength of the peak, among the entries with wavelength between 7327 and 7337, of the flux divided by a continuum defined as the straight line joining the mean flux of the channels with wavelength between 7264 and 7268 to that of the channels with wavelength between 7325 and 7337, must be 7327.36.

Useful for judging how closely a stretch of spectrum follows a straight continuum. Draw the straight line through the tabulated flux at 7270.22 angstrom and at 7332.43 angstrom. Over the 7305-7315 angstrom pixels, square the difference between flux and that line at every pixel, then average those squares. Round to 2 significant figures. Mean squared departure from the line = 1.3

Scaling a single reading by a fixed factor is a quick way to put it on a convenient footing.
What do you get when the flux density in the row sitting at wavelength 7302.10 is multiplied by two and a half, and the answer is 33.4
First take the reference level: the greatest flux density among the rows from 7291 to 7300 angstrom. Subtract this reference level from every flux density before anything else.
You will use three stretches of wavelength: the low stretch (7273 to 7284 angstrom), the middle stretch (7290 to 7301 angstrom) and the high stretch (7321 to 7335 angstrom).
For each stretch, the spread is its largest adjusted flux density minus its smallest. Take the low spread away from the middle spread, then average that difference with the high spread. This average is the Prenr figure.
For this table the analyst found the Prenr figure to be 1.1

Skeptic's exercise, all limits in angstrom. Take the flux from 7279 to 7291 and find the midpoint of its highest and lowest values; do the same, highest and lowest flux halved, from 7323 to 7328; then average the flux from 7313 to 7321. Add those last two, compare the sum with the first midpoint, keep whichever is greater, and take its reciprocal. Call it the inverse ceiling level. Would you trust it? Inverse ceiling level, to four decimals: 0.0404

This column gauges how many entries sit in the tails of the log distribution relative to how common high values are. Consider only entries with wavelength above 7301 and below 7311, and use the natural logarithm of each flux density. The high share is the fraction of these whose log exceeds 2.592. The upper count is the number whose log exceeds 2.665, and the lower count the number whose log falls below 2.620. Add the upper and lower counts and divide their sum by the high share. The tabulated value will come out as 6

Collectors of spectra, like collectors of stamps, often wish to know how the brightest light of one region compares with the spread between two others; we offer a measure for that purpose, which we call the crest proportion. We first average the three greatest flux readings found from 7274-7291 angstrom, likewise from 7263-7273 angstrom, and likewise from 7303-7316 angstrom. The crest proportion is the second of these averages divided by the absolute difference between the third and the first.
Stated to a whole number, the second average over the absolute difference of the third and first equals 45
